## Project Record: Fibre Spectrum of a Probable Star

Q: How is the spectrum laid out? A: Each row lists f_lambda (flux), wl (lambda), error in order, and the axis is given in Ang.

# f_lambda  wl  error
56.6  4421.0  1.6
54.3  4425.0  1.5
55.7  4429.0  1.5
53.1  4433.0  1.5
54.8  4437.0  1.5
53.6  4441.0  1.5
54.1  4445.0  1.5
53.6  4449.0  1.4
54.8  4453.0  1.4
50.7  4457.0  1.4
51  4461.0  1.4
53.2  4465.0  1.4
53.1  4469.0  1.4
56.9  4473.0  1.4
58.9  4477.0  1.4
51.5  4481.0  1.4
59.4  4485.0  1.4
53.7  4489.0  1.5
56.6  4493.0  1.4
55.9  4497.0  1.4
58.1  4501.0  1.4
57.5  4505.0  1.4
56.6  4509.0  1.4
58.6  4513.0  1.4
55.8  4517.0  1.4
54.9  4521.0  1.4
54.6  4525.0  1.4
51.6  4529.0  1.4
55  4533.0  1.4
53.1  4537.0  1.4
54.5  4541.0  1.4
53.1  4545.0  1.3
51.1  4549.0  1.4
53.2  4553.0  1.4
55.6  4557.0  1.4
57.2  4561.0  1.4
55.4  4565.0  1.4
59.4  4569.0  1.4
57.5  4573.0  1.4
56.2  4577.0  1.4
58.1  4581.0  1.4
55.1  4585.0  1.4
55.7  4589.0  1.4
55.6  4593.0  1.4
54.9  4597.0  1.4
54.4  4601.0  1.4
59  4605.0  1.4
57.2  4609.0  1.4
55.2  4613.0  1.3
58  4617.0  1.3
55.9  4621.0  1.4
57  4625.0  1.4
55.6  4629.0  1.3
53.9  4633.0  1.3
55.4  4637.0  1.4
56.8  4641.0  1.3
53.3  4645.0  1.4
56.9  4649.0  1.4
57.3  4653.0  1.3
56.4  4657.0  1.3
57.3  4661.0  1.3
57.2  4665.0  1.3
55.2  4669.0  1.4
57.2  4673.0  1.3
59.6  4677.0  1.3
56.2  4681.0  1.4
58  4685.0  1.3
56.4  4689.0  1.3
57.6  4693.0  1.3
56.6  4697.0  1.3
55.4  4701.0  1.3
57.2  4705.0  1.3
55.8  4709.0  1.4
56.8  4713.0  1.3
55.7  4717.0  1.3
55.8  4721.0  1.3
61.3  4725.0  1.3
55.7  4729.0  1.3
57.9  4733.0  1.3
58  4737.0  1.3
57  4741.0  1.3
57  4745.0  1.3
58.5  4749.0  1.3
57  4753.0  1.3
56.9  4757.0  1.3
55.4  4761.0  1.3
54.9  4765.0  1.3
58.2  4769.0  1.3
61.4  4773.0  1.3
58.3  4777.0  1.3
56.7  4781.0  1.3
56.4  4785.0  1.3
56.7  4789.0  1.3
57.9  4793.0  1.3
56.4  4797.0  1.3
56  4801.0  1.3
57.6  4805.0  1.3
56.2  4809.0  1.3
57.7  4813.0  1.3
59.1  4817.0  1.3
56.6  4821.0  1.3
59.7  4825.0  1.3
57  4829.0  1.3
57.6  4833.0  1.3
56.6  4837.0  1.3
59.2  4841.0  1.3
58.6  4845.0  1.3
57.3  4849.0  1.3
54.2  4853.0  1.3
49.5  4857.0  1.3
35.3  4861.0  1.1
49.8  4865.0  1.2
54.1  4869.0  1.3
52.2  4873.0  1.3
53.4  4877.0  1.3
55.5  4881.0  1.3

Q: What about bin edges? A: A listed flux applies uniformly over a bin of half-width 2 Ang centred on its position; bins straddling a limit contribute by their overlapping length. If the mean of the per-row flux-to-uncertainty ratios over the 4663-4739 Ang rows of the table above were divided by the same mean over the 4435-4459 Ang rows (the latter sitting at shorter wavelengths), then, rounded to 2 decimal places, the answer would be 1.17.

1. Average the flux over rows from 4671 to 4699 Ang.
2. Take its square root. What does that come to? 7.57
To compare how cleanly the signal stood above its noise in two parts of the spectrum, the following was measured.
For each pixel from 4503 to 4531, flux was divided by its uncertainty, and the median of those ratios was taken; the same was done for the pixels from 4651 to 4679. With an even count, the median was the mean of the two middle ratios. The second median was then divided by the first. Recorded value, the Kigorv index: 1.10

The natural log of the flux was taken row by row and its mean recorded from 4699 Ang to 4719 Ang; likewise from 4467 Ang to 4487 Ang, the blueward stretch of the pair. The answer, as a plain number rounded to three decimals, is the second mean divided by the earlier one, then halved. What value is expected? 0.499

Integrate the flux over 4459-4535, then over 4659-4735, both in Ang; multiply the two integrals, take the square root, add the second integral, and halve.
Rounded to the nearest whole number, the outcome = 4301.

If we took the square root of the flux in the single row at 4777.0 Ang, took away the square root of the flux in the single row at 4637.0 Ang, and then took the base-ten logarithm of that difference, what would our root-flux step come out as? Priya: -0.72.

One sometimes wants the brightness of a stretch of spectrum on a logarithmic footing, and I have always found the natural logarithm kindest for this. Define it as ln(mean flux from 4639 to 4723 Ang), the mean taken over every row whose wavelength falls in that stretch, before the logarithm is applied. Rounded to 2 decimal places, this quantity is 4.04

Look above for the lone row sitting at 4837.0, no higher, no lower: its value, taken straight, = 56.6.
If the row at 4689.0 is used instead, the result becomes 56.4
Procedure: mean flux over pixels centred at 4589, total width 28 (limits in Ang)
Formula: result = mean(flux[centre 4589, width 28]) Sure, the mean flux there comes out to 55.7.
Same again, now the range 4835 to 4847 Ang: 58.1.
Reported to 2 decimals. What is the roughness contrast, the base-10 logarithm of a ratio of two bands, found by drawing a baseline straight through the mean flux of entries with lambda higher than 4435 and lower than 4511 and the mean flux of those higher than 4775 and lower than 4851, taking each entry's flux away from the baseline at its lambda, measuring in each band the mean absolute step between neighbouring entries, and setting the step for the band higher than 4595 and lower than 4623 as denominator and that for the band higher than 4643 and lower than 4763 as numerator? -0.15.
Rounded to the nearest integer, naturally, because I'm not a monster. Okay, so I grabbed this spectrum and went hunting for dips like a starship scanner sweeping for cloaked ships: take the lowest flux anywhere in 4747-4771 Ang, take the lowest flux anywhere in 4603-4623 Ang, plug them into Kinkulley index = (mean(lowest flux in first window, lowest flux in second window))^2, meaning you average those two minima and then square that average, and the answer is 3031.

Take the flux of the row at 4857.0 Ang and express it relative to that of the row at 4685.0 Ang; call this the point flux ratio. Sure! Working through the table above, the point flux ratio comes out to 0.85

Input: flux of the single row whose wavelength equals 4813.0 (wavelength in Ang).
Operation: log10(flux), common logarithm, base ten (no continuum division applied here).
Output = 1.76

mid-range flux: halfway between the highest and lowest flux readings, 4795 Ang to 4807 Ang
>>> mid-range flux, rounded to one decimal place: 56.8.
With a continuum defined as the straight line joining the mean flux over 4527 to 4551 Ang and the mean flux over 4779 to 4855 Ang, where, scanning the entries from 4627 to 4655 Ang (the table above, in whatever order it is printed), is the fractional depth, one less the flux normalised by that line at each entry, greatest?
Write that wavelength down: 4645.0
